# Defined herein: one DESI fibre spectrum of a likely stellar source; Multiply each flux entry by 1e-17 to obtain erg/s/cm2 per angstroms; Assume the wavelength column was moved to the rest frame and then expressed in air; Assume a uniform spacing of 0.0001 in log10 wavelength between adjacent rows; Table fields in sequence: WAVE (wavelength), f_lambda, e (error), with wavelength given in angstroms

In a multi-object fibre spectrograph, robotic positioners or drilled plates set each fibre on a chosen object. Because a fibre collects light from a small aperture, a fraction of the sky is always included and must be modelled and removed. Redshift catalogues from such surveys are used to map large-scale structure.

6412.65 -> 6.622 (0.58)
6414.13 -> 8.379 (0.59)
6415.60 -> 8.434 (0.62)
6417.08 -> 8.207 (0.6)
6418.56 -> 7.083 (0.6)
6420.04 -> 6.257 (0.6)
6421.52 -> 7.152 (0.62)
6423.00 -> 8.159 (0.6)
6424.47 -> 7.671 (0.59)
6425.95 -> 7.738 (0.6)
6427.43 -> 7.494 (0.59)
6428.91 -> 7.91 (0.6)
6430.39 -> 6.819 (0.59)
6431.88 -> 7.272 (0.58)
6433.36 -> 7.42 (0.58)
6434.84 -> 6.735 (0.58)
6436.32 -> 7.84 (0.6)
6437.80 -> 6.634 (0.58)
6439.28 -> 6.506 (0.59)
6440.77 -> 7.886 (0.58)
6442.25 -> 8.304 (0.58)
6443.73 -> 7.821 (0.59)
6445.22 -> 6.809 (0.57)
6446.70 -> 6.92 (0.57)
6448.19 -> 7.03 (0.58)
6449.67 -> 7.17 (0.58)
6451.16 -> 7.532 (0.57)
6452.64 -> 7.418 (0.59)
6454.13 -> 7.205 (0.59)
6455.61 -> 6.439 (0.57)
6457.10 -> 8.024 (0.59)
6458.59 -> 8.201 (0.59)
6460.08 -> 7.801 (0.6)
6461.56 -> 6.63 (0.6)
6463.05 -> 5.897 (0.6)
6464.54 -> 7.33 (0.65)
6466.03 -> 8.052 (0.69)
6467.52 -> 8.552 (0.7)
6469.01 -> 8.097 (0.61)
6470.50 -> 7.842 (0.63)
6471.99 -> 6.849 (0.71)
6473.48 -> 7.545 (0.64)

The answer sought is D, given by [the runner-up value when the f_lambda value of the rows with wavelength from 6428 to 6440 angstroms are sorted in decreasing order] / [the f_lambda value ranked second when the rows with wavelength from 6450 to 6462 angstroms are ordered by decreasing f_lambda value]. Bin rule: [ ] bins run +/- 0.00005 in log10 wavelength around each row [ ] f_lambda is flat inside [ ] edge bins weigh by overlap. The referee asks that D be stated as 0.98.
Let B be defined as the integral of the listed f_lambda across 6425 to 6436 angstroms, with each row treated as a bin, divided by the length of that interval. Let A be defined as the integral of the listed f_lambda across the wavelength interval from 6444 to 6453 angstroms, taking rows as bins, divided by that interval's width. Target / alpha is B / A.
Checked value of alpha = 1.03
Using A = 7.17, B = 7.4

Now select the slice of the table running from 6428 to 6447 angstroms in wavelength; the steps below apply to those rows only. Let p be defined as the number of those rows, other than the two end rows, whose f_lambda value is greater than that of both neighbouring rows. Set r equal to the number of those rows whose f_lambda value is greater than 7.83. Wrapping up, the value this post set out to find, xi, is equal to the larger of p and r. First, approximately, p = 3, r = 4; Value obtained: 4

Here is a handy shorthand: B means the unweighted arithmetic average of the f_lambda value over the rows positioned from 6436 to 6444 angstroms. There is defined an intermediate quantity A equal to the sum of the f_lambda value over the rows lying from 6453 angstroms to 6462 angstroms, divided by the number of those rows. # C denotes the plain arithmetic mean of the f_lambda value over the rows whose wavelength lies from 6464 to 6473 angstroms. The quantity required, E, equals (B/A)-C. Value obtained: -6.771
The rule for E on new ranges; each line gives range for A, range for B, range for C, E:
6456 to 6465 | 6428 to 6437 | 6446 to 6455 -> -6.210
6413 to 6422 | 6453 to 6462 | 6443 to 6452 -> -6.240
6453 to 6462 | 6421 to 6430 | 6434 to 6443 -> -6.276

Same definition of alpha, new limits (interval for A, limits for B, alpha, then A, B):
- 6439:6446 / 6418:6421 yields 0.89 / 7.52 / 6.7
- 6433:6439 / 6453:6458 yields 1.02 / 7.10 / 7.3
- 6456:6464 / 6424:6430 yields 1.05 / 7.27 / 7.7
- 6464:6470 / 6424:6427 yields 0.96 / 8.02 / 7.7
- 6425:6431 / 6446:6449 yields 0.93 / 7.51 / 7.0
